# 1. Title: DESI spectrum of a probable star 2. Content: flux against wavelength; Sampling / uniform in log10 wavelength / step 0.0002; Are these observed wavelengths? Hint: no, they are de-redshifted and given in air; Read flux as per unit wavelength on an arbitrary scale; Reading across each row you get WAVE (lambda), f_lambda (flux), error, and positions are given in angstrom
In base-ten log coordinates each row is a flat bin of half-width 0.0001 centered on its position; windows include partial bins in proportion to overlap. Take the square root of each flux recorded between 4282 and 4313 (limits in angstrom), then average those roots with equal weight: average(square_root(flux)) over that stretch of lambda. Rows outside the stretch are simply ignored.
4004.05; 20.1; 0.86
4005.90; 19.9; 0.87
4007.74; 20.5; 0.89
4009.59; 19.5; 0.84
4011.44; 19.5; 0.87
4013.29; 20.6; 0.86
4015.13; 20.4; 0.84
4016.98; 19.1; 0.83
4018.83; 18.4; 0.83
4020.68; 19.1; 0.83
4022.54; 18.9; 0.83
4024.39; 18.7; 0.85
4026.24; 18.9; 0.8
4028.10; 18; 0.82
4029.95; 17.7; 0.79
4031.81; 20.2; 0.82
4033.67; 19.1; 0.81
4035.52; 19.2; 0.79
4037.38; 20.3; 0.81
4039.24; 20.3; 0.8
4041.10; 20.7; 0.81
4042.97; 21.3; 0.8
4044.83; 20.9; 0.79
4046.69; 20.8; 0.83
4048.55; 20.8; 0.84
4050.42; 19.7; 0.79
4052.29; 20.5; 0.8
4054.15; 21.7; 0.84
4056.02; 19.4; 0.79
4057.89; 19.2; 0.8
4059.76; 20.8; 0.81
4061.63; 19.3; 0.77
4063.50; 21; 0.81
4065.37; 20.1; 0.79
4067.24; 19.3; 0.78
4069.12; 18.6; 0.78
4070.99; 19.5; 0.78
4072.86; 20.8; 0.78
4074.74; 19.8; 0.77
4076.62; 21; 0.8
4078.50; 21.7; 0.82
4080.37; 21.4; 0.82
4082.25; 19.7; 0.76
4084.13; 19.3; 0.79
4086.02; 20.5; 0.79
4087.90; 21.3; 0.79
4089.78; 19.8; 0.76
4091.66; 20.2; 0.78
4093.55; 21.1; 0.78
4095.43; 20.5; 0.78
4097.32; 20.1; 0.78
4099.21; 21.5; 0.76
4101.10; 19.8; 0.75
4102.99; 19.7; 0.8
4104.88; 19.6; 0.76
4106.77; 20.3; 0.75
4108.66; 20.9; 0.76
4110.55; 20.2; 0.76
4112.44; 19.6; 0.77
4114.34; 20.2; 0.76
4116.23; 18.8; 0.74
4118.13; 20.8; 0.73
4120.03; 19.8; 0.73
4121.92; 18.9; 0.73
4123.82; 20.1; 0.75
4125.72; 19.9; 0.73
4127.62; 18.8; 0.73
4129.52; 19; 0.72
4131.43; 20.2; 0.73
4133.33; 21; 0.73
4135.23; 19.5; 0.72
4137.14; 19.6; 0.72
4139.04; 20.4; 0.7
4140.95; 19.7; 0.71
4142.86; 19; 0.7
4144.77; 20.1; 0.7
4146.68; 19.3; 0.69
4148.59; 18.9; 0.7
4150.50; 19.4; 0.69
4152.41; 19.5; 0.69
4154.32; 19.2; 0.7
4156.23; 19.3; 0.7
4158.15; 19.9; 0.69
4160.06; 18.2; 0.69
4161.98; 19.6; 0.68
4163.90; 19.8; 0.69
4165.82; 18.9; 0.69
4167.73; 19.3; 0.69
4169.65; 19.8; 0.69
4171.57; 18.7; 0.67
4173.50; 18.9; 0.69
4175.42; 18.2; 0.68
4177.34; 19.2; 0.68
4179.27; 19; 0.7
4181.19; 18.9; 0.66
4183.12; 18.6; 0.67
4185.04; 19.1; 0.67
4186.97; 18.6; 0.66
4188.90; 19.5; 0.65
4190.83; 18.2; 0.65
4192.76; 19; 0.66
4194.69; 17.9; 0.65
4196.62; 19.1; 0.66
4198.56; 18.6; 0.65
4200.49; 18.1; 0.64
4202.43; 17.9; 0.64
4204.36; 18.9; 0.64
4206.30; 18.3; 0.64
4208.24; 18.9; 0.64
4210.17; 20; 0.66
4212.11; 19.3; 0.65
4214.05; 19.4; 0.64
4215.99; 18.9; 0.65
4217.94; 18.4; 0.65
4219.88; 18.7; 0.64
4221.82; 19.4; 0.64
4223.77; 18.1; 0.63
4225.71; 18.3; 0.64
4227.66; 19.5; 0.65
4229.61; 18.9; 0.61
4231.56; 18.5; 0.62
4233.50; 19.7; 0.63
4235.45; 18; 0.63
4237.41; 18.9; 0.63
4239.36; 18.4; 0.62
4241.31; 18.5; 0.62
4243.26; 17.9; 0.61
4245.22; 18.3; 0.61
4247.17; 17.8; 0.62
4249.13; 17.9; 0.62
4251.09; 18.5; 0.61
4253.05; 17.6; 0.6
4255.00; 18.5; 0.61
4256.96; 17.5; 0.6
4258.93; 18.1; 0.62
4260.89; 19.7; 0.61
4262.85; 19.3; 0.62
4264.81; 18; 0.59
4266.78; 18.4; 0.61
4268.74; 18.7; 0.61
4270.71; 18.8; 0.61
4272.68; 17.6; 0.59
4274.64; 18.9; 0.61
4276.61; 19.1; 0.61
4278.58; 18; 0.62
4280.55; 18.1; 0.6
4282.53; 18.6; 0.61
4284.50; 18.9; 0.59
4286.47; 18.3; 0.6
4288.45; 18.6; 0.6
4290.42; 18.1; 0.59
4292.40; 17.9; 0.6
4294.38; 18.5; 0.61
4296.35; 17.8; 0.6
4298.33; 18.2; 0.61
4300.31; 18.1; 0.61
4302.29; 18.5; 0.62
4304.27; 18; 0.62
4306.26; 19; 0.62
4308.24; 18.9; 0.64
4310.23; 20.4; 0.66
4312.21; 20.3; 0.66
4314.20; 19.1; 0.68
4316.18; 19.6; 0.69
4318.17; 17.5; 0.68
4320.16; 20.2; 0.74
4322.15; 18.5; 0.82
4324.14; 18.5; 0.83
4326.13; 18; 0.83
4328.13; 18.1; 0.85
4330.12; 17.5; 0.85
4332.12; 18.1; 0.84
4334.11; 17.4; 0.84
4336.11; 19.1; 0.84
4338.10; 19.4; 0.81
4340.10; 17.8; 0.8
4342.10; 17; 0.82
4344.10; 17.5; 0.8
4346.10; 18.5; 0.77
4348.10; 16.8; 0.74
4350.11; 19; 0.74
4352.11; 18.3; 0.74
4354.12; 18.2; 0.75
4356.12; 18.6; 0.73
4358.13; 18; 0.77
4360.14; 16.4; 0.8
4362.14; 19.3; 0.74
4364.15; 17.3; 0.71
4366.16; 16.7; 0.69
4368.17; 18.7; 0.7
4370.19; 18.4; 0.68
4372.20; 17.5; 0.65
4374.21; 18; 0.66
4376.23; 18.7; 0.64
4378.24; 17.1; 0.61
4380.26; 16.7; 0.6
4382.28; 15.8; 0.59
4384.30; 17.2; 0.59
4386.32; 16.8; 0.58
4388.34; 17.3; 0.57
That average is 4.32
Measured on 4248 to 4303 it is 4.28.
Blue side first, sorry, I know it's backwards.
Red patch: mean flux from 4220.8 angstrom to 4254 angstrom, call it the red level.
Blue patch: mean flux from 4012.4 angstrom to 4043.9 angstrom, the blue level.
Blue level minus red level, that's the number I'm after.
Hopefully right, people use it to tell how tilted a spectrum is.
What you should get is 0.98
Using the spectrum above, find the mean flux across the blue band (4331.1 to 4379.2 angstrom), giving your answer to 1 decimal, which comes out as 18.0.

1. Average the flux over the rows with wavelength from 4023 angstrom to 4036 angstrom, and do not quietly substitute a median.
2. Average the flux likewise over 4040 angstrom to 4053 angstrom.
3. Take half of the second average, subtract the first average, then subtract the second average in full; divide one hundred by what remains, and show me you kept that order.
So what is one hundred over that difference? -3.43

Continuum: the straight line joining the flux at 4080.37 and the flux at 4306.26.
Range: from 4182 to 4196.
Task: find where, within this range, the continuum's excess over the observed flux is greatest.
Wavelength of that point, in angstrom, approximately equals 4194.69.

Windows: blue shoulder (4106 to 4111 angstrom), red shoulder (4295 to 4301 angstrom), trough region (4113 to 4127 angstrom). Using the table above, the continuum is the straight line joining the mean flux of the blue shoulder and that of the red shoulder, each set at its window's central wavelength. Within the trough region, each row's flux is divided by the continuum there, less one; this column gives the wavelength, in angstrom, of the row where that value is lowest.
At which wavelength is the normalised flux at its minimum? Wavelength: 4116.23 angstrom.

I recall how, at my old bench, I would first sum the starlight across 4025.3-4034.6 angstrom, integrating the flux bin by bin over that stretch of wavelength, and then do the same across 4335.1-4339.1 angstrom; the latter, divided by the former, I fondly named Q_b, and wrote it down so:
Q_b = 0.44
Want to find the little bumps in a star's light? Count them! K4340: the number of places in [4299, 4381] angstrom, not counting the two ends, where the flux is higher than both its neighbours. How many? 14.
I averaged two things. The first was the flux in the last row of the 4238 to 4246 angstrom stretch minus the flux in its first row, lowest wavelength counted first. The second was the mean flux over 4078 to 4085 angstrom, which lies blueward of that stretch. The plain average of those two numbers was 10.2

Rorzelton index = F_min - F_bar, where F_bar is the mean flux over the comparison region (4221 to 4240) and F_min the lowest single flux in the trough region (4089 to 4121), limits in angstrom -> 0.0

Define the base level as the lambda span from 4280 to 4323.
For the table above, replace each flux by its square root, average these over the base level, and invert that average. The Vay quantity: 0.231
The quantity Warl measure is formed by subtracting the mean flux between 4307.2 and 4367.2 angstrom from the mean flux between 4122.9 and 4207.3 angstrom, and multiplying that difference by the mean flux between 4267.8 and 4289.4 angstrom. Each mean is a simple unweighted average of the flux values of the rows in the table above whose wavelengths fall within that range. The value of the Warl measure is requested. 15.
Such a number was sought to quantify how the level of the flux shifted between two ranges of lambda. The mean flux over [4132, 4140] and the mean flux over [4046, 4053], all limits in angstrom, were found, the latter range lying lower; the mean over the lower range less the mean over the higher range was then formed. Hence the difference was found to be 0.3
